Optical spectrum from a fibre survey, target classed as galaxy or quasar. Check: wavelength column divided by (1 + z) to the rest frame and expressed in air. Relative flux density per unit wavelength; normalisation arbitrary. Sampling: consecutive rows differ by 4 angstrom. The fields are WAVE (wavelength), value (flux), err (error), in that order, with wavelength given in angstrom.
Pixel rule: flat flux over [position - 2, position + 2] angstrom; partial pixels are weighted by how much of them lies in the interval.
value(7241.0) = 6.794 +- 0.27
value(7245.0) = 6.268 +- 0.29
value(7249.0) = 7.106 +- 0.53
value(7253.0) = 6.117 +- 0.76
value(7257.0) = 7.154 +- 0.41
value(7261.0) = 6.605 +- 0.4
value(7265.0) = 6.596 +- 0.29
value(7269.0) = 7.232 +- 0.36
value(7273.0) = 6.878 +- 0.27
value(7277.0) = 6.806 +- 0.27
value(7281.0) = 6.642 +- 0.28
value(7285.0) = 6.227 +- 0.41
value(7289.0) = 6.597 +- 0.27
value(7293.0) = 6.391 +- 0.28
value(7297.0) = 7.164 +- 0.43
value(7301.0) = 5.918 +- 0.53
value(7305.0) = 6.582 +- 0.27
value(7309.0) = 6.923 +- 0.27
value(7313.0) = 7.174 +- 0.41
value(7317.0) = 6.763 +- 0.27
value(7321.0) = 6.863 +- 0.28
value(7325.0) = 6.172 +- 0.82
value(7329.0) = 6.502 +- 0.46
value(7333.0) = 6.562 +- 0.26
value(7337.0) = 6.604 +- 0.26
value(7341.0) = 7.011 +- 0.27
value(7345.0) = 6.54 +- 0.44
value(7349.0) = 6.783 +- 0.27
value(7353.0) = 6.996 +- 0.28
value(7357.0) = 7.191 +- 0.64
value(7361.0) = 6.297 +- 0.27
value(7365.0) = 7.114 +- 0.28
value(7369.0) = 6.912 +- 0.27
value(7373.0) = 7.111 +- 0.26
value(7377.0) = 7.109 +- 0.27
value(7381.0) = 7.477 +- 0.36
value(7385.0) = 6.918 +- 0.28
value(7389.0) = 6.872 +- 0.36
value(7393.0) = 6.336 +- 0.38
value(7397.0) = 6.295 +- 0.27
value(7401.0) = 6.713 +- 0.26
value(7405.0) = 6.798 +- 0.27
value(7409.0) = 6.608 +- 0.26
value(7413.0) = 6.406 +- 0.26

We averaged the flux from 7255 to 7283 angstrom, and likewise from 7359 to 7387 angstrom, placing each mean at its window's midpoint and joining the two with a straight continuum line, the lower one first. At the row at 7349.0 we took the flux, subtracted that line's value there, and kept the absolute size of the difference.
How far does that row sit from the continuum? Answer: 0.17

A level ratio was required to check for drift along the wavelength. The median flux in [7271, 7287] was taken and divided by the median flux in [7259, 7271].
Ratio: 1.02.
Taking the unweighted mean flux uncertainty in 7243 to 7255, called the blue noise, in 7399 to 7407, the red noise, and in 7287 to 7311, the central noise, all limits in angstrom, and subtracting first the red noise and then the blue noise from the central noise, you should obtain -0.45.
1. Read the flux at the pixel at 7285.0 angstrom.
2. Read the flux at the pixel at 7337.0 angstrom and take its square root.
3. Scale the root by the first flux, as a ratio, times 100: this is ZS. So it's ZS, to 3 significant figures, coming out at 41.3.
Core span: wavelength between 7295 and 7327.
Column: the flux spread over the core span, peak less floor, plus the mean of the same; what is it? 7.95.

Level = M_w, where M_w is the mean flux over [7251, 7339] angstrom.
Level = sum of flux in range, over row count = 6.66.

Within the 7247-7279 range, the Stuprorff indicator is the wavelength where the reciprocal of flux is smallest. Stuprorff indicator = 7269.0 angstrom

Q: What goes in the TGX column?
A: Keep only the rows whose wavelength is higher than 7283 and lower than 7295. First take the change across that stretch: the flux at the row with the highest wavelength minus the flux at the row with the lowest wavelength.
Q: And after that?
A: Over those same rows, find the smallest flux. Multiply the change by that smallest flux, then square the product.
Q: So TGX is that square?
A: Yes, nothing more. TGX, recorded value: 1.0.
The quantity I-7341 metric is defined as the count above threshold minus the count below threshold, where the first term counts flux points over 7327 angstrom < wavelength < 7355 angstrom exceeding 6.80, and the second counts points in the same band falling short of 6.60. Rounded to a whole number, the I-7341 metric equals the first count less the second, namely -1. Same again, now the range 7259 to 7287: 1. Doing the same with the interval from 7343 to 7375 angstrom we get 3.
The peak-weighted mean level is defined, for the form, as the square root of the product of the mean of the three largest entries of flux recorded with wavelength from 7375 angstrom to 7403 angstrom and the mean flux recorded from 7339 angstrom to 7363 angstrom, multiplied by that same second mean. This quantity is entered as 47.5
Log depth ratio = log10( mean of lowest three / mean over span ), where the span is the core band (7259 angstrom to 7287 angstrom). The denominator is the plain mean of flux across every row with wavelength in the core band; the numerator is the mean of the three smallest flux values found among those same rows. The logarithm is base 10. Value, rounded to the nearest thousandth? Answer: -0.016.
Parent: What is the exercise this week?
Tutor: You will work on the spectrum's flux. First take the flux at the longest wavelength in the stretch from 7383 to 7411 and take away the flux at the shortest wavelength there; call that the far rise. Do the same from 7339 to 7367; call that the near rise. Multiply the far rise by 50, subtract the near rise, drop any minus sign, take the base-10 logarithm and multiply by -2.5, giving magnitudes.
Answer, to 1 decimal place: -3.0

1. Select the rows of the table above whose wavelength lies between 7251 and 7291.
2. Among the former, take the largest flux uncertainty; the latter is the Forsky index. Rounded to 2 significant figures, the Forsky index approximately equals 0.76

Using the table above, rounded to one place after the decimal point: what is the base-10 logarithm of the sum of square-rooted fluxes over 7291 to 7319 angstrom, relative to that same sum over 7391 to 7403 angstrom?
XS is 0.4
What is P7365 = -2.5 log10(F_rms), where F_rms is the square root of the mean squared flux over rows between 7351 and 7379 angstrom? -2.11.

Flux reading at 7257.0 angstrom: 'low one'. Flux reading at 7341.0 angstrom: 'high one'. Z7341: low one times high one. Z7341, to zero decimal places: 50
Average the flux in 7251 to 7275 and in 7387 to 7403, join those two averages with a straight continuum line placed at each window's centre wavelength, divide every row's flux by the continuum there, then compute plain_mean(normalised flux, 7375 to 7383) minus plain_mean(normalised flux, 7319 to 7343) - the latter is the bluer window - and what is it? 0.11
